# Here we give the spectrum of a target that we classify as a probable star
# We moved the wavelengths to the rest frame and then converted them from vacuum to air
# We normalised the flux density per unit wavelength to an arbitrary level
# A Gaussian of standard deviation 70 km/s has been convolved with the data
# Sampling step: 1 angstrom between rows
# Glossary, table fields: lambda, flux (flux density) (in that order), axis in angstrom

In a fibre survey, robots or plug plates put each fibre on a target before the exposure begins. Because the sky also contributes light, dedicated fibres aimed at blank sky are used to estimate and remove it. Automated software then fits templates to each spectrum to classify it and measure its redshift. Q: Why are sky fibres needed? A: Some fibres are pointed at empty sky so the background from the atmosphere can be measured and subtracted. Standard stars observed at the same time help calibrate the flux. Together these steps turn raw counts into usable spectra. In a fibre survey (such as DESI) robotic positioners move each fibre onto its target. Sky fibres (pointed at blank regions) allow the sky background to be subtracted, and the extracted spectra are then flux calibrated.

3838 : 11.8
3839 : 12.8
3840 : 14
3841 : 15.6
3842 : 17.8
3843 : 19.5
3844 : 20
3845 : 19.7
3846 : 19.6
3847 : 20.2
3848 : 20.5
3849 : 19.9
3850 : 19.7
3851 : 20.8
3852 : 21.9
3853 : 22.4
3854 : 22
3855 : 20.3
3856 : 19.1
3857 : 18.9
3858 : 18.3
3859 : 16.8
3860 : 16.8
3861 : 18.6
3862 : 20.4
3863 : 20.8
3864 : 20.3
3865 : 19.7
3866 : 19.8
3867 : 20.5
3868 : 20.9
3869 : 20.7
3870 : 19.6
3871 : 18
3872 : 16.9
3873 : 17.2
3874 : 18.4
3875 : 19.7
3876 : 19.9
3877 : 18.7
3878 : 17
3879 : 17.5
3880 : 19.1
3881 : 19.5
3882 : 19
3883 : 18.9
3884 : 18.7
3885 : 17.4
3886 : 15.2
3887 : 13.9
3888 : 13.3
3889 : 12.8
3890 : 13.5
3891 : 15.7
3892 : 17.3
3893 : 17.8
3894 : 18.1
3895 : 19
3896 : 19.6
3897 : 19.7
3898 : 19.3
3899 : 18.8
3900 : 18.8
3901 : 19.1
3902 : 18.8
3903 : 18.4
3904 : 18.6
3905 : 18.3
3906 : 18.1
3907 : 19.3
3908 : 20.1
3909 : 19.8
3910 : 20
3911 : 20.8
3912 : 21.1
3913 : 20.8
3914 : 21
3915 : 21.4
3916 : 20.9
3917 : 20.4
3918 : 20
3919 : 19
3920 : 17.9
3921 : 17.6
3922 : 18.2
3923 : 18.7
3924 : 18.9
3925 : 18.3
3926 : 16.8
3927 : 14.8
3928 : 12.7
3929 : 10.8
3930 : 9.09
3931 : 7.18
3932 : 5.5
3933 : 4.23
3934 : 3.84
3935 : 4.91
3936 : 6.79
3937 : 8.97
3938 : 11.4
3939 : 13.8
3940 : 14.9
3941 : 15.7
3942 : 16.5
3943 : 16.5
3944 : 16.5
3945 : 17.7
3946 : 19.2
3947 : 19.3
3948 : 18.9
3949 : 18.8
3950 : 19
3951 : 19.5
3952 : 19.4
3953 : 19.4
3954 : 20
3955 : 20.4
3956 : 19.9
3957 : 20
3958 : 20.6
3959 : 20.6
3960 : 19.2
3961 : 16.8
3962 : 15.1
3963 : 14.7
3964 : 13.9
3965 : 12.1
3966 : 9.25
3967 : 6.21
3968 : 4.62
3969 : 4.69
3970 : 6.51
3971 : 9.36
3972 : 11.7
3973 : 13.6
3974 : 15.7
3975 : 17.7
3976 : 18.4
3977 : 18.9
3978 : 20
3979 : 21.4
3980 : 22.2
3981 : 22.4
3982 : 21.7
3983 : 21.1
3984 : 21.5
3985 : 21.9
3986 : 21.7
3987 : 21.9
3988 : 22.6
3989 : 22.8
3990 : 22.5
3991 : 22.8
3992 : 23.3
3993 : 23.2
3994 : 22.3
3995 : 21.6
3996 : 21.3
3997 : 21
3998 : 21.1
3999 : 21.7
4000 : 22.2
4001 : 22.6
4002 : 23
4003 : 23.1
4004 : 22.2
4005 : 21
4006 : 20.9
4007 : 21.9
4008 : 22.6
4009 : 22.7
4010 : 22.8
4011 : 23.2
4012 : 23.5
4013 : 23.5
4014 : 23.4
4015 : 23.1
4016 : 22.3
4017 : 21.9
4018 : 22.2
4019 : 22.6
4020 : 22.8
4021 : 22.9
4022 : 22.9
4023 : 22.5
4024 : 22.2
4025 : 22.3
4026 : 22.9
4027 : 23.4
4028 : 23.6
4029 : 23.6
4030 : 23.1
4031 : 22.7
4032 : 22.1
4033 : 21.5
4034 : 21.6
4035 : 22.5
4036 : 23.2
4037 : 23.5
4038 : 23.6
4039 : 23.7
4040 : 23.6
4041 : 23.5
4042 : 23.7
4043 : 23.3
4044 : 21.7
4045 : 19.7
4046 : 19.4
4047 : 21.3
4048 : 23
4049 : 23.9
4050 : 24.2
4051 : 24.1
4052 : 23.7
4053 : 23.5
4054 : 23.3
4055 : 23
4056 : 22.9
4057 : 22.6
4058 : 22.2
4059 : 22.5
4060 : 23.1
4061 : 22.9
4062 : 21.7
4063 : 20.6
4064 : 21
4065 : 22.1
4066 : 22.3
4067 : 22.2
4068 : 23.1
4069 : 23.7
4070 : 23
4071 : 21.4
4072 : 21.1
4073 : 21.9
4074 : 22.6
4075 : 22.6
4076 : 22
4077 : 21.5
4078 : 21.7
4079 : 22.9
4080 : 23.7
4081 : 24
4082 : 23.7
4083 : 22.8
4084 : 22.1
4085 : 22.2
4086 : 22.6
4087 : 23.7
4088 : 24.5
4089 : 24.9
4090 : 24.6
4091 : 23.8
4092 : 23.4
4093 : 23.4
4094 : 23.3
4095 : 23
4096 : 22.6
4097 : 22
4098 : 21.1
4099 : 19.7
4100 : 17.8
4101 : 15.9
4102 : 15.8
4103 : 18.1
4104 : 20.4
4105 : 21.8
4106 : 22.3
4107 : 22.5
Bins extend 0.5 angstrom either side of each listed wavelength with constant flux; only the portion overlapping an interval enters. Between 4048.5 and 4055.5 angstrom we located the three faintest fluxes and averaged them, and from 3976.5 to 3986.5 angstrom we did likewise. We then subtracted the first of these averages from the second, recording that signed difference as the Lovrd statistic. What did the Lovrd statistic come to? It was -3.3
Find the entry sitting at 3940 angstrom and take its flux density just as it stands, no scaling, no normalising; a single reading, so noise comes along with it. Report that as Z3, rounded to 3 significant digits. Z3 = 14.9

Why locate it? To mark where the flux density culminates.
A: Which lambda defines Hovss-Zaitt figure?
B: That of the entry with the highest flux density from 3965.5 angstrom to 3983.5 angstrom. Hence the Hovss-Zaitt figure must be 3981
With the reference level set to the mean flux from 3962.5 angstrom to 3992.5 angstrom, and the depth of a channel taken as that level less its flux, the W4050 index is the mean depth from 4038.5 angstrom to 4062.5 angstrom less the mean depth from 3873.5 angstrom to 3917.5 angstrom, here -4.3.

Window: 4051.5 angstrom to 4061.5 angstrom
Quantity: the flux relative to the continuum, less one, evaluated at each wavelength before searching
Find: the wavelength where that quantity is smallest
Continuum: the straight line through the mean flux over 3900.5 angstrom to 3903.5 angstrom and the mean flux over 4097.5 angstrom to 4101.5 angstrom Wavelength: 4058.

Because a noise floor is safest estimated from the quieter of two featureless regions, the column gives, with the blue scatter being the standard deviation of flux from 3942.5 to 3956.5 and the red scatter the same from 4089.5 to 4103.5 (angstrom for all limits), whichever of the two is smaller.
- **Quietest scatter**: 1.2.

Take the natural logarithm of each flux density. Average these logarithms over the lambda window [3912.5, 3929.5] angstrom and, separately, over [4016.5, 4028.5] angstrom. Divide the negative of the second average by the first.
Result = -1.08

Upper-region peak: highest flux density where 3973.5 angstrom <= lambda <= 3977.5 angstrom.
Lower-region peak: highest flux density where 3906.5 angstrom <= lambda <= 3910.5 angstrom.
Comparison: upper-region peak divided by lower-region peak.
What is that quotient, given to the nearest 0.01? 0.94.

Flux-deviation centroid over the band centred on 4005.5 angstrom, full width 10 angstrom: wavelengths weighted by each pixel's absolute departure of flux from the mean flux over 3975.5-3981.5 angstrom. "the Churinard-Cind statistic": 4005.4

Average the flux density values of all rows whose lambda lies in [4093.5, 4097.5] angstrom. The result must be 22.7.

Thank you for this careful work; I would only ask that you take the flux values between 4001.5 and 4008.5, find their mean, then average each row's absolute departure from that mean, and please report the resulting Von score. 0.71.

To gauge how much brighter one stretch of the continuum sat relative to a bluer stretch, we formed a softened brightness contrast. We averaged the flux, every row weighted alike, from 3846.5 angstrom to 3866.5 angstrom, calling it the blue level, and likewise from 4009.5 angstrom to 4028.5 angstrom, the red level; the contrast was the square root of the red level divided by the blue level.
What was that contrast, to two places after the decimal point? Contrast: 1.07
